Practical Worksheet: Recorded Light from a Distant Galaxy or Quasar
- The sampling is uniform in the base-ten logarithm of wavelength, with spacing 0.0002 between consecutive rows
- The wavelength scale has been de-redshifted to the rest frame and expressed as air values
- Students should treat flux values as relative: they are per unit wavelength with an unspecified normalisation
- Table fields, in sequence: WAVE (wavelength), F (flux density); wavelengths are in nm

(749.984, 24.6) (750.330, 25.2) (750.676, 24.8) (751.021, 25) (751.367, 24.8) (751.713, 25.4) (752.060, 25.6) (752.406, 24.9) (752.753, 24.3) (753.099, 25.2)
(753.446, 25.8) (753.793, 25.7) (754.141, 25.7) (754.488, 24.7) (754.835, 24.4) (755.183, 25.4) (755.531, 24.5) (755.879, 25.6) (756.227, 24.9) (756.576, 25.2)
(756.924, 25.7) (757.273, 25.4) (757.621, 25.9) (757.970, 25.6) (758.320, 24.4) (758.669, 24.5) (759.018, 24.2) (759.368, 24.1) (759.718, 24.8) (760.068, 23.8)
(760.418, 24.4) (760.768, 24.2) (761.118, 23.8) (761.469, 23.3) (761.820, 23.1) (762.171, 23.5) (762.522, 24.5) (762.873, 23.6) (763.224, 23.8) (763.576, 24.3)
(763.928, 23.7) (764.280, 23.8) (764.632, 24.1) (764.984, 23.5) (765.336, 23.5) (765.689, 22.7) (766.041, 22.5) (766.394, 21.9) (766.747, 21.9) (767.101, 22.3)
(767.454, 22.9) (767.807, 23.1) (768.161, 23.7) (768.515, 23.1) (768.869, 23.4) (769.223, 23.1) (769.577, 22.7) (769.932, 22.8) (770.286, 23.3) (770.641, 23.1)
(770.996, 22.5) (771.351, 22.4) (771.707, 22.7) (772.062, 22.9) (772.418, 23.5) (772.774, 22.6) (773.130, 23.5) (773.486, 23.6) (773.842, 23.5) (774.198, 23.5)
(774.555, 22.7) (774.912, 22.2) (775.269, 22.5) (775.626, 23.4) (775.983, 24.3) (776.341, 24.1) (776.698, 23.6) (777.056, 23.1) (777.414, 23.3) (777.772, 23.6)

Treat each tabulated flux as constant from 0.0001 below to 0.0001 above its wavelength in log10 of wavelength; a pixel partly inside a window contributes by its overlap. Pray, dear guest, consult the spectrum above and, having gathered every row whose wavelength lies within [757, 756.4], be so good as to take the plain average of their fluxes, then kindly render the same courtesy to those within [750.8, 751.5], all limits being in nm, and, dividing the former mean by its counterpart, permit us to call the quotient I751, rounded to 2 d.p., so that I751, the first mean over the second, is 1.02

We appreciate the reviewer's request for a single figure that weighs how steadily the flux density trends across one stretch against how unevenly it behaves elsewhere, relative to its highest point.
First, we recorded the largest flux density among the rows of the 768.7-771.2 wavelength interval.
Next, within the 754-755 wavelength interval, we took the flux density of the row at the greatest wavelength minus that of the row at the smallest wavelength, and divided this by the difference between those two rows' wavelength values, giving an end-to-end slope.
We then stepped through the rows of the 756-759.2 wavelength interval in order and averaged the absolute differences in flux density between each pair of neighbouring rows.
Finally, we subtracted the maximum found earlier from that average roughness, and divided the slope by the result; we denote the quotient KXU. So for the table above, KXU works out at 0.082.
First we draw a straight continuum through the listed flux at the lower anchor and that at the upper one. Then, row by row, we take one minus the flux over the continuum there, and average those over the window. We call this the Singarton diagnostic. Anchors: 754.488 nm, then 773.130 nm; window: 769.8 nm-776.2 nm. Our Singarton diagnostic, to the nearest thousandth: 0.019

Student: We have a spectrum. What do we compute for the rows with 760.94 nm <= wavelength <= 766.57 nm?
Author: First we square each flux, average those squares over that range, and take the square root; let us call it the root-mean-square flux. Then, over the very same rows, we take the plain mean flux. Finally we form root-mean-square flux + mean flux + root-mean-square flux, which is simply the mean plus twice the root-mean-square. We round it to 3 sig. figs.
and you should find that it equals 70.4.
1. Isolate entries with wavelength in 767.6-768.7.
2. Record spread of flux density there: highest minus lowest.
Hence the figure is 0.60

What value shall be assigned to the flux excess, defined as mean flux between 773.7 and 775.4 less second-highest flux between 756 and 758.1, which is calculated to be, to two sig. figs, -2.8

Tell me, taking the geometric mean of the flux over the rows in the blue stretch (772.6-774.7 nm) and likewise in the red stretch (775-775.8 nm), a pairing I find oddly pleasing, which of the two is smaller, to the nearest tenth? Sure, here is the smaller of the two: 22.9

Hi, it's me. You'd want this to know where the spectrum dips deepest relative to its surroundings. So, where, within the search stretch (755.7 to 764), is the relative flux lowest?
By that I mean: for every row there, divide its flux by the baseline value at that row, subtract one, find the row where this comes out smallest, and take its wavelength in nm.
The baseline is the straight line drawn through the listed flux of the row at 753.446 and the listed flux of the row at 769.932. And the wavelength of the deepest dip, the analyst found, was 761.820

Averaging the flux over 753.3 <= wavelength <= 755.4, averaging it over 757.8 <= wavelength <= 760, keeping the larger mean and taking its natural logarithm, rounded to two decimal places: 3.23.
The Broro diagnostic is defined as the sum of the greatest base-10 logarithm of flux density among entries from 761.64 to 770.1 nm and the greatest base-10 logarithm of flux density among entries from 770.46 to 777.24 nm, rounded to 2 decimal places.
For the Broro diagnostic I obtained 2.77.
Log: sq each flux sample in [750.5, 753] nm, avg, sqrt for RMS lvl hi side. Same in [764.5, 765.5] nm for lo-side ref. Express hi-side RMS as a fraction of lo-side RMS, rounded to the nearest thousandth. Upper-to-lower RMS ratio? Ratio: 1.054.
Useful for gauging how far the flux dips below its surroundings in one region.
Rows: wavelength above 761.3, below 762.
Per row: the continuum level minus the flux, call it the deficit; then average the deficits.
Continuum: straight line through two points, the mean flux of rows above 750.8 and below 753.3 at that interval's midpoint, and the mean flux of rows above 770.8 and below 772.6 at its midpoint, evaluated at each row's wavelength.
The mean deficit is 0.7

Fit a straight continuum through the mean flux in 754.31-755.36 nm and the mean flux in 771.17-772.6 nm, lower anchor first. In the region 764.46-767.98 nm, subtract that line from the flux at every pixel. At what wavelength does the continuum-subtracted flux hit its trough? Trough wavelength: 766.394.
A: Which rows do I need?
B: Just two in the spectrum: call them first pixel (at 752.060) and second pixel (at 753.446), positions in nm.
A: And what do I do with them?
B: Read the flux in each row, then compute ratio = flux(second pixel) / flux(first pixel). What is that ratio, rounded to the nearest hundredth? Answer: 1.01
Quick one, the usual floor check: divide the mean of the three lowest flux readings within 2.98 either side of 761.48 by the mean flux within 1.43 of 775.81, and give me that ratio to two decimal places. 1.00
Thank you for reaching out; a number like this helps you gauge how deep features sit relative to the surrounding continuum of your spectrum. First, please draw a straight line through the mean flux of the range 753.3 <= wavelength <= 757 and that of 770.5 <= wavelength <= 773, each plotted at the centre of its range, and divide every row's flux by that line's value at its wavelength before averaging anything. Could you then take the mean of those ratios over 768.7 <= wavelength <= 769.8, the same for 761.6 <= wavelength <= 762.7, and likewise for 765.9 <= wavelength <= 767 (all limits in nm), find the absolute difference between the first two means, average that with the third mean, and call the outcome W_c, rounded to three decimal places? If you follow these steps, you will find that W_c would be 0.476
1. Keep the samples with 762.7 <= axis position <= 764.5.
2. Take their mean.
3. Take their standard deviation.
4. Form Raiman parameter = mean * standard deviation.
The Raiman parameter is 6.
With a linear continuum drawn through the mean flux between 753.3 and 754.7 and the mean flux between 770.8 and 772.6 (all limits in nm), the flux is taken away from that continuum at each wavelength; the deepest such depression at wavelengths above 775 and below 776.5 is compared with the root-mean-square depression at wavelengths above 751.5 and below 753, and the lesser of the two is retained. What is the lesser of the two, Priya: -0.2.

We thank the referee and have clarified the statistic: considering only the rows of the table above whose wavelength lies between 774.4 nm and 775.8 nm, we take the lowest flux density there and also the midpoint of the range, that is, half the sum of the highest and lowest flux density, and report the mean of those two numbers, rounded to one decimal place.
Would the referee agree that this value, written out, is 22.5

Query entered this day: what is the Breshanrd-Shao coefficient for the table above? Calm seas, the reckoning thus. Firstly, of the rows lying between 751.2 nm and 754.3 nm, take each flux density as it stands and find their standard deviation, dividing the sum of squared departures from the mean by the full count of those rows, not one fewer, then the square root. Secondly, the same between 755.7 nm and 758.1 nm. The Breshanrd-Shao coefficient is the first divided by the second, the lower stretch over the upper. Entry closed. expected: 1.5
